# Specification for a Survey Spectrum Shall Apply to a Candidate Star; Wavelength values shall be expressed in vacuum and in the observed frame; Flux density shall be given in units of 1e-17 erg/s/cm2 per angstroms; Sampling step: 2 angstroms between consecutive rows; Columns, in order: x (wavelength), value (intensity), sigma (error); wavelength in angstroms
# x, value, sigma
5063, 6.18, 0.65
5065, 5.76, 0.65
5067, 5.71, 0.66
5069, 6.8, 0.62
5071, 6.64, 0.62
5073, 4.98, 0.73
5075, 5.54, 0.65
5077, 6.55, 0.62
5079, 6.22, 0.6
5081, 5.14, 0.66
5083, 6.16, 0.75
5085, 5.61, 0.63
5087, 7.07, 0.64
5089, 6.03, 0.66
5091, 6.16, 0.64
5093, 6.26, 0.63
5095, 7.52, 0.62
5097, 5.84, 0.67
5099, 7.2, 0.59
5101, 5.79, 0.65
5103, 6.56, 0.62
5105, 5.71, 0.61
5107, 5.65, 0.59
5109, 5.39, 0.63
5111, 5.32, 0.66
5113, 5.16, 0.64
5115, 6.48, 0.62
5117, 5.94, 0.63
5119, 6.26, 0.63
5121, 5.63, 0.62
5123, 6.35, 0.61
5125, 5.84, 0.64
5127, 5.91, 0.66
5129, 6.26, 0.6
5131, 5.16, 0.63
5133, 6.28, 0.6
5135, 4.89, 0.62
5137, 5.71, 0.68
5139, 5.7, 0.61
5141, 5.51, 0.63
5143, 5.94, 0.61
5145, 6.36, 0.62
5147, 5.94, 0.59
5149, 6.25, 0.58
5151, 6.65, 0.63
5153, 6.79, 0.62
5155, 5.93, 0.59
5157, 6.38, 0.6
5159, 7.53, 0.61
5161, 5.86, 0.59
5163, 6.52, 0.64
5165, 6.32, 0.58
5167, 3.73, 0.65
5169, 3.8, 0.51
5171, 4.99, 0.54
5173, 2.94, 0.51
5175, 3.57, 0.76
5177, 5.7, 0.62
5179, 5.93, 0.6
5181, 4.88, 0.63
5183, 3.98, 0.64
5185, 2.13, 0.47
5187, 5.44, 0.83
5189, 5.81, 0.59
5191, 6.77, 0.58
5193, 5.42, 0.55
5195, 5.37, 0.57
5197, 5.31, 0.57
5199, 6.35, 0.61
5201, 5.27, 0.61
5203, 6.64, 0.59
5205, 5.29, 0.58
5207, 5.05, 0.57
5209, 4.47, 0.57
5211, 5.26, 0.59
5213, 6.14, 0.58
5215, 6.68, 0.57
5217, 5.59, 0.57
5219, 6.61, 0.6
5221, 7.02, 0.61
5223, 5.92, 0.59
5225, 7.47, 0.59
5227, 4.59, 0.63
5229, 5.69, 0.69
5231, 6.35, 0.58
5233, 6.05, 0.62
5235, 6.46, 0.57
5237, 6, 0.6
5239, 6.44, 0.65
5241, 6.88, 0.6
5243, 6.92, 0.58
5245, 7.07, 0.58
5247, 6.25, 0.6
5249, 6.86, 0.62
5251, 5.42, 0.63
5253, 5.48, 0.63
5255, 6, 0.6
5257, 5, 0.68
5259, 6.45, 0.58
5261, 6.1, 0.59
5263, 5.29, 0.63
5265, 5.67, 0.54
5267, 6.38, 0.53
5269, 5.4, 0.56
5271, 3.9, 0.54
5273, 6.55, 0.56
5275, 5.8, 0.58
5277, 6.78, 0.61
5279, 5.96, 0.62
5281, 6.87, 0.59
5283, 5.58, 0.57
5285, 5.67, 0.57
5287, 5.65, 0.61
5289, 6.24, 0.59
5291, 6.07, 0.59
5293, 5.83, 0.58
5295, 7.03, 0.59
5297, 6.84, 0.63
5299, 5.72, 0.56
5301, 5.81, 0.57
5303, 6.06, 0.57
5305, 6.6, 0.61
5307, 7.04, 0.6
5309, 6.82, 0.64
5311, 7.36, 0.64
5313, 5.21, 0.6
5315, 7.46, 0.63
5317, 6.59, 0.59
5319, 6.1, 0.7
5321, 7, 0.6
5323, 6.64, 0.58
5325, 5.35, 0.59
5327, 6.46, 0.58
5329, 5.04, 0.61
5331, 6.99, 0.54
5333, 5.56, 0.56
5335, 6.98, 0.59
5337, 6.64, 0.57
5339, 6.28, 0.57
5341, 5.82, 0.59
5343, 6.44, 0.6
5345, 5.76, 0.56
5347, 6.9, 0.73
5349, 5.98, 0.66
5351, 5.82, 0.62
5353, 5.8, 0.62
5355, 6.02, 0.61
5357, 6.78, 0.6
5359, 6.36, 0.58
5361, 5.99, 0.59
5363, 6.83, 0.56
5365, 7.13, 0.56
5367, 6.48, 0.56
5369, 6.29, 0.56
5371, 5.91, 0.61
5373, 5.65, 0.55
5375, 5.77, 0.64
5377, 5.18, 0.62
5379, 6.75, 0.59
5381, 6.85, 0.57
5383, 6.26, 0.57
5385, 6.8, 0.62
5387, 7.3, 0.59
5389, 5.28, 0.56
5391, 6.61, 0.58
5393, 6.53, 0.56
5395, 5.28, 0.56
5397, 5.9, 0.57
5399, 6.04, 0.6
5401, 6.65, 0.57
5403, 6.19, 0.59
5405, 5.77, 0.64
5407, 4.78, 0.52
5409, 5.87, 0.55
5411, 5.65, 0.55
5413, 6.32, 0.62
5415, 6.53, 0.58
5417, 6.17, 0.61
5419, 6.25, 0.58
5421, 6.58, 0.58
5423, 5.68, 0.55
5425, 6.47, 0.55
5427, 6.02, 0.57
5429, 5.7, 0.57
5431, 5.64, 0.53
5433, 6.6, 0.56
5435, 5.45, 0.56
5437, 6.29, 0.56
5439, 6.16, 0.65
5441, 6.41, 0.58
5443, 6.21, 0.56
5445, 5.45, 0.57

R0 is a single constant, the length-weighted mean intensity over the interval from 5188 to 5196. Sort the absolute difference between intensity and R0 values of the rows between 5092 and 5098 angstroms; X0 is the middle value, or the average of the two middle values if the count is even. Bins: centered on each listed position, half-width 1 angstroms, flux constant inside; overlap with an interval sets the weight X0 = 0.4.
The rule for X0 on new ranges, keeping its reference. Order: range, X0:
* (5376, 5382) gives 0.9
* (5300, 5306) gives 0.2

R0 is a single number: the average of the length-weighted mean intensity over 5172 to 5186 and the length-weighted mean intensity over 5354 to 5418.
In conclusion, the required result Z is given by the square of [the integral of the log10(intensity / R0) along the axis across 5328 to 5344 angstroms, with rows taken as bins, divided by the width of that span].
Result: 0.0060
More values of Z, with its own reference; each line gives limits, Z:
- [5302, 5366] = 0.0078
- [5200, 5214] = 0.0004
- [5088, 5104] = 0.0085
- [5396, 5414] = 0.0031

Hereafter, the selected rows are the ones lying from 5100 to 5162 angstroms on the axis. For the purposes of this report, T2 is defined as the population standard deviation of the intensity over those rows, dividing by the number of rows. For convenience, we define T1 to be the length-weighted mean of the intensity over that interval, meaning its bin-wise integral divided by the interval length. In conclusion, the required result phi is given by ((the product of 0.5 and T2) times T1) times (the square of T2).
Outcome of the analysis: 0.5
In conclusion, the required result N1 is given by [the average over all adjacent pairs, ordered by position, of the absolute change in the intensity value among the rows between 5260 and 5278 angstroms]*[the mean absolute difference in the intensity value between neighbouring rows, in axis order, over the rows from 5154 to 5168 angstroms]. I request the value 1.23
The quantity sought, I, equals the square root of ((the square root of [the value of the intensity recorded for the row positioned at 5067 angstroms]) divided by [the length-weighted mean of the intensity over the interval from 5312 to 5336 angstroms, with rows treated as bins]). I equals 0.617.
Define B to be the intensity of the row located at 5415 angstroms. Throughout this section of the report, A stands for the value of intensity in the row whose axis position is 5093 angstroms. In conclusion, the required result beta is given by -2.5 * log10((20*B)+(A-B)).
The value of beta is -5.29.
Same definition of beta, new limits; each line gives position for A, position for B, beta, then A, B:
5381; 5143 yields -5.20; 6.85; 5.94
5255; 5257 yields -5.01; 6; 5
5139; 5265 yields -5.14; 5.7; 5.67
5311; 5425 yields -5.29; 7.36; 6.47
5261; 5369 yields -5.25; 6.1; 6.29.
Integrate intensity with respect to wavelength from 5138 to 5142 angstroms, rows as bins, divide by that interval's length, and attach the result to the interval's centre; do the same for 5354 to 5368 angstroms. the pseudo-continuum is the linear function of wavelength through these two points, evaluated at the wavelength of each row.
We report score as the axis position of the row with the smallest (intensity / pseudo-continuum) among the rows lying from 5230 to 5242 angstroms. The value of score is 5237 angstroms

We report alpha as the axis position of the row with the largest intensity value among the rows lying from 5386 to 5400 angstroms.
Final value 5387 angstroms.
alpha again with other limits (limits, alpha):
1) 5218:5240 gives 5225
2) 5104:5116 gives 5115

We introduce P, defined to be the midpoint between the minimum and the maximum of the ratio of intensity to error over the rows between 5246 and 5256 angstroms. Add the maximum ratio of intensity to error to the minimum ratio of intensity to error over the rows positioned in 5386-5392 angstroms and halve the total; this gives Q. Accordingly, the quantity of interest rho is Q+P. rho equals 20.7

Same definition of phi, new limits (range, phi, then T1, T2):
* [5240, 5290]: 1.1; 6.01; 0.72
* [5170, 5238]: 3.8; 5.50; 1.12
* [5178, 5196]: 5.1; 5.08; 1.26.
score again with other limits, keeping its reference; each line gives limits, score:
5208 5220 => 5209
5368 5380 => 5377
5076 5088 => 5081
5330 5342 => 5333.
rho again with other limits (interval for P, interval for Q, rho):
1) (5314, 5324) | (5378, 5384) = 21.8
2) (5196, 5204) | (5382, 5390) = 20.8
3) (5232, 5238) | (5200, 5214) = 20.1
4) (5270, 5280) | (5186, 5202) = 18.6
